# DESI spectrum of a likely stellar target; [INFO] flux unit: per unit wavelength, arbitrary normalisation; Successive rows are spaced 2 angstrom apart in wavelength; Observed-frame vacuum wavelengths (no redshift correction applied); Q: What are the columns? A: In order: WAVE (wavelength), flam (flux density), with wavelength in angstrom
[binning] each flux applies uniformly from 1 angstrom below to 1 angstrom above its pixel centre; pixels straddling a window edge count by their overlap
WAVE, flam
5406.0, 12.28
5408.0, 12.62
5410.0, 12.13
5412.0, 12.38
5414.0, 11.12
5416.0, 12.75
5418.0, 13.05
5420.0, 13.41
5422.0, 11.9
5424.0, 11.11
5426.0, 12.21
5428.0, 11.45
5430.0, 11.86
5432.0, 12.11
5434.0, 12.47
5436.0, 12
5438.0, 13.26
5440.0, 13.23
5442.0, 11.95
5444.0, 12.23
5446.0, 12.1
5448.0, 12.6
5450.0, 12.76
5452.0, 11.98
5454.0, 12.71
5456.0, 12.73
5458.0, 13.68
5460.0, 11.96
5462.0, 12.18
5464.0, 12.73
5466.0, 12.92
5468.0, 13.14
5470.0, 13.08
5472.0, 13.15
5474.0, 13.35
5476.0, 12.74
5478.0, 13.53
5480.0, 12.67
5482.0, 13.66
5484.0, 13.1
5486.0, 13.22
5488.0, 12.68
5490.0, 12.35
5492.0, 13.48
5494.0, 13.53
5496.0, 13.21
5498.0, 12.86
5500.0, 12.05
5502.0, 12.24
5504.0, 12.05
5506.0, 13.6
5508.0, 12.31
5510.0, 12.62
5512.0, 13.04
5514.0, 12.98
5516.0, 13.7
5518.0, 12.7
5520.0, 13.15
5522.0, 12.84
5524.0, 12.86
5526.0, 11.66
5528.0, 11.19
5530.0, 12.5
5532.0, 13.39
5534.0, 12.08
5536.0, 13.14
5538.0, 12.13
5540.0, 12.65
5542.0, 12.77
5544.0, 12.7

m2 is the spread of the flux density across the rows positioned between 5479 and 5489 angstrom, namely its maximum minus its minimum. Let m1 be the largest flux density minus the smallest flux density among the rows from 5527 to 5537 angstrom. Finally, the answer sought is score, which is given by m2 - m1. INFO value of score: -1.2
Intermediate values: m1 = 2.2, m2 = 1.0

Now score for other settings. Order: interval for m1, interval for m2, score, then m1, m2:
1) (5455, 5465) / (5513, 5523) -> -0.7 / 1.7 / 1.0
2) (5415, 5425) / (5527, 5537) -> -0.1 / 2.3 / 2.2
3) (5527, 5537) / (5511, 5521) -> -1.2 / 2.2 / 1.0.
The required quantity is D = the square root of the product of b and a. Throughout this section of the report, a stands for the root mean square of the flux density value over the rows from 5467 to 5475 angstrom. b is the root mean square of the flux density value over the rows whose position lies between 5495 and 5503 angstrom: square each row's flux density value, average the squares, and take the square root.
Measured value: 12.9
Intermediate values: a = 13.2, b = 12.6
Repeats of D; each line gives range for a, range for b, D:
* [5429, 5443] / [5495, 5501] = 12.6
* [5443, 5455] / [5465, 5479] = 12.8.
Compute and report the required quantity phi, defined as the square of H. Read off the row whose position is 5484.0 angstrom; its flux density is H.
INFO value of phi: 172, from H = 13.1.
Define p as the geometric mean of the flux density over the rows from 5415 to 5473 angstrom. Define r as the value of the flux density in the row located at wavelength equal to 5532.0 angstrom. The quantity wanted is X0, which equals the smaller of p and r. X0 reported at 12.5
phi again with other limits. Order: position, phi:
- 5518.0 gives 161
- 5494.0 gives 183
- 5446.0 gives 146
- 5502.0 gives 150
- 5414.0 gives 124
